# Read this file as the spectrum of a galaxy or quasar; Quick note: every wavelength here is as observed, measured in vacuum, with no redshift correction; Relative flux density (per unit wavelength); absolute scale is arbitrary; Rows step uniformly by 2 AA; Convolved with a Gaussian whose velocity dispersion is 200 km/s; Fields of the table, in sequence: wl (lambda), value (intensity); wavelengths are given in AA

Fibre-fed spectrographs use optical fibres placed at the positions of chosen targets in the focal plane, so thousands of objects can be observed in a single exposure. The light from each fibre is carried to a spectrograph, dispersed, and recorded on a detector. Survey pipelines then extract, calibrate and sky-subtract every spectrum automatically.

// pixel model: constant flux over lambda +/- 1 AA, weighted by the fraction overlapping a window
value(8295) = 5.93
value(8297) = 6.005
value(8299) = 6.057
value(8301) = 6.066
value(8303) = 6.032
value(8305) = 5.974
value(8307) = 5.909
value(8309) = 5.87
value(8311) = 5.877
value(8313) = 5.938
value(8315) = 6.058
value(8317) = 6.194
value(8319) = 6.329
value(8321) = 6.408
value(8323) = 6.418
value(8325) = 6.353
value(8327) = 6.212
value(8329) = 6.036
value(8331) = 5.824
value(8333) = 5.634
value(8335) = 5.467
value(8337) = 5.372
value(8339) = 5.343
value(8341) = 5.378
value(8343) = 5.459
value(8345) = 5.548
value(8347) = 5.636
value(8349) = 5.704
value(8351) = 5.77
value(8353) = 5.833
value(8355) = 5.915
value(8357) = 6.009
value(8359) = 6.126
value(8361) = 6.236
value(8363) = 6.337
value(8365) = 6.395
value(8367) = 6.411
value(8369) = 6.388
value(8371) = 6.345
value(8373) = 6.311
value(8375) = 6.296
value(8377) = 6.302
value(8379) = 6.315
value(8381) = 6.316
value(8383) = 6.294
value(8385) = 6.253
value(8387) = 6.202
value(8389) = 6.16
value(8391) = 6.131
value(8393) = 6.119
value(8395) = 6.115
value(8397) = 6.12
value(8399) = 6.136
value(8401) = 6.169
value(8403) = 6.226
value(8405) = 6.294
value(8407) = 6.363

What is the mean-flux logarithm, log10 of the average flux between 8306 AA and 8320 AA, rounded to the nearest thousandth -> 0.780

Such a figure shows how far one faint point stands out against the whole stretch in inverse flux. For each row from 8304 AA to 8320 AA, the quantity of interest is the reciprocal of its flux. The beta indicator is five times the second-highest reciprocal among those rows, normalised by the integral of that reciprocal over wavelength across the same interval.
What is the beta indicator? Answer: 0.320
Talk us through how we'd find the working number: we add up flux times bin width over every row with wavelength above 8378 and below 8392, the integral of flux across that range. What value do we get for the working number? 87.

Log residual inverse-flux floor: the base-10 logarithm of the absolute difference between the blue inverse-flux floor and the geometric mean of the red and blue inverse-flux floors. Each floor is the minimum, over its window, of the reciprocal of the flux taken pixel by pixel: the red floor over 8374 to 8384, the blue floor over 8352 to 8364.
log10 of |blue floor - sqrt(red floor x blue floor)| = -3.6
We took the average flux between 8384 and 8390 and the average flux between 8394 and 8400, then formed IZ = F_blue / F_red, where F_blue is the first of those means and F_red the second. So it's 1.01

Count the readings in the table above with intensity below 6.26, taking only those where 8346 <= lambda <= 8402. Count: 17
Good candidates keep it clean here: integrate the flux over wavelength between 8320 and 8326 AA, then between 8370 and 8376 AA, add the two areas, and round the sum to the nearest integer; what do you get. 76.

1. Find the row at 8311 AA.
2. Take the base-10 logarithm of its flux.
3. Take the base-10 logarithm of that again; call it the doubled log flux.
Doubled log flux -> -0.114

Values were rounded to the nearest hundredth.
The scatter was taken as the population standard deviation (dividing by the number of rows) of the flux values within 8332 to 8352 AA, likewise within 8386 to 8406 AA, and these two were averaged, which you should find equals 0.10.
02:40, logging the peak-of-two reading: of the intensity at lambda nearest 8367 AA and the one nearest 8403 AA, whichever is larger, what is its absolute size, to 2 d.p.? 6.41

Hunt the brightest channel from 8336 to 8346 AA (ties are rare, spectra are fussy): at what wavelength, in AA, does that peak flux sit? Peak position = 8345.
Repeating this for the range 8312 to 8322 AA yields 8321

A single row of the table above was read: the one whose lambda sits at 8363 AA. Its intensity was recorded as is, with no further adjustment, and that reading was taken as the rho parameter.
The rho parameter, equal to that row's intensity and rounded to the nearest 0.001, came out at 6.337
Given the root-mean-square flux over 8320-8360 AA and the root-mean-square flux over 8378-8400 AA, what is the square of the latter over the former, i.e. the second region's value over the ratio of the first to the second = 6.6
